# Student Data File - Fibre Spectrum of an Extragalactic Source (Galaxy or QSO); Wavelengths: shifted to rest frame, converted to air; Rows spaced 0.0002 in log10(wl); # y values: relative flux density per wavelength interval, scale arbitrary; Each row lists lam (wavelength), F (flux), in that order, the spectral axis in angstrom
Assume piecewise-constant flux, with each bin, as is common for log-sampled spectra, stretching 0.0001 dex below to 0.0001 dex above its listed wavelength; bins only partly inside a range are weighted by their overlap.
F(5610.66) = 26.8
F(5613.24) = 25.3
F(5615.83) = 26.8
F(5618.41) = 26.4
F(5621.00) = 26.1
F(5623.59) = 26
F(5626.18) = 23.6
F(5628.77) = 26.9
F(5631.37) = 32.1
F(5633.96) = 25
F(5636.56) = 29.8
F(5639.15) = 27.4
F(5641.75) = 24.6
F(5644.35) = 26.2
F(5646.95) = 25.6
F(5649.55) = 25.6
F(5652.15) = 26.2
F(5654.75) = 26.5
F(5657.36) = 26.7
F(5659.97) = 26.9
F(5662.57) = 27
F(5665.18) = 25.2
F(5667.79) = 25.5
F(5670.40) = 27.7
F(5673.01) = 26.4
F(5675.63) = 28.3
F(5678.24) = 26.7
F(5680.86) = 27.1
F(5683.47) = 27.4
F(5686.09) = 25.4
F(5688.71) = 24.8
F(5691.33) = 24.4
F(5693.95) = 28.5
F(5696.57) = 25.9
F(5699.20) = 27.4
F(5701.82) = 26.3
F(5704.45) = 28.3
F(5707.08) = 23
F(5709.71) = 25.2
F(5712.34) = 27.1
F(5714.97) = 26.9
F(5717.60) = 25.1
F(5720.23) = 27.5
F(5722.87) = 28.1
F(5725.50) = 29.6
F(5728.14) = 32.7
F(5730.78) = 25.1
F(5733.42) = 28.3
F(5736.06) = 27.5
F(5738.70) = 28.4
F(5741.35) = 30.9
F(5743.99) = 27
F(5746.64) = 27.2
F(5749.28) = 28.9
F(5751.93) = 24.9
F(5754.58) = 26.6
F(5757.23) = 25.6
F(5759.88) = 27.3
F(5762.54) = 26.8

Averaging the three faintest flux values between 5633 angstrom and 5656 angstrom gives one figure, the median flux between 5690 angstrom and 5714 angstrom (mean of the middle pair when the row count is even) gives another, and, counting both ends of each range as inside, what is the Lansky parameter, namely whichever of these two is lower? 25.1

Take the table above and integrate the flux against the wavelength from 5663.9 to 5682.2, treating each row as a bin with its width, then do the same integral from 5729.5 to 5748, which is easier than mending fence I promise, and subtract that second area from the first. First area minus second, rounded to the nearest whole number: -25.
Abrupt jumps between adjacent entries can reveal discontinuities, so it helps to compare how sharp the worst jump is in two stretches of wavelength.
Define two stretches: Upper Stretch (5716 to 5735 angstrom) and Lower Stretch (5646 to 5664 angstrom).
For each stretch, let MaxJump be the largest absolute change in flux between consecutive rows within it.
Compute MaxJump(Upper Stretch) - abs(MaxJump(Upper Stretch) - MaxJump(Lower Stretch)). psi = 0.6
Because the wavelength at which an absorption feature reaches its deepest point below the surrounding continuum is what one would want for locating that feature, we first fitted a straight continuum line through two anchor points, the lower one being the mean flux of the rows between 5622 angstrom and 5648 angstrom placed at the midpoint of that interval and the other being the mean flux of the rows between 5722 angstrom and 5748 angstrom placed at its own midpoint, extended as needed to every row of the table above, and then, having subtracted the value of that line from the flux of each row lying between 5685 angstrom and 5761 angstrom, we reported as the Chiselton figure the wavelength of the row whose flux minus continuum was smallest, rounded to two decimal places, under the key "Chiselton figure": 5707.08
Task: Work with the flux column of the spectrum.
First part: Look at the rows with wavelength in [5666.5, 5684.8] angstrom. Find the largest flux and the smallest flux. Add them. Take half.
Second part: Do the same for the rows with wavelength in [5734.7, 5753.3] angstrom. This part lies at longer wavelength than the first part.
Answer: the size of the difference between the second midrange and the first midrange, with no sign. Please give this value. 1.0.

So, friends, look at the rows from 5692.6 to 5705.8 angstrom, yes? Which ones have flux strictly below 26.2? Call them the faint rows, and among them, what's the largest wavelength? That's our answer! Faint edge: 5696.57 angstrom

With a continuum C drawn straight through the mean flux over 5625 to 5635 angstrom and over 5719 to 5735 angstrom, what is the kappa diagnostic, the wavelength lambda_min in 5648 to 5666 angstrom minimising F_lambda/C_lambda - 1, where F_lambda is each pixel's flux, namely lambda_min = 5665.18 angstrom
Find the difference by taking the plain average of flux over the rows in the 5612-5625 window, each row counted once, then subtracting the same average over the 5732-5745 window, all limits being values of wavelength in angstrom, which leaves -2.3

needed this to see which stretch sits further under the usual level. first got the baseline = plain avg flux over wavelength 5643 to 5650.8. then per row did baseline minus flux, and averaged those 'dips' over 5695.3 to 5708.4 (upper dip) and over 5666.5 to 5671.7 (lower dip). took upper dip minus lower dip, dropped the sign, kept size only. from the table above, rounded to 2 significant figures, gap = 0.42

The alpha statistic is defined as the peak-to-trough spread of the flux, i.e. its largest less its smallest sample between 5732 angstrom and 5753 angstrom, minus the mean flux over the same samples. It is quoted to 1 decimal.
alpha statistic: -21.9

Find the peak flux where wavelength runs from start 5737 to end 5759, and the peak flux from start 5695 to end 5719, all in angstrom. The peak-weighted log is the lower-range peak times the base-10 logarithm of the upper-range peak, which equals 42.2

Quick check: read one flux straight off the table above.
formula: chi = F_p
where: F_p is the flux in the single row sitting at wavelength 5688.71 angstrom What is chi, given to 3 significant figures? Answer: 24.8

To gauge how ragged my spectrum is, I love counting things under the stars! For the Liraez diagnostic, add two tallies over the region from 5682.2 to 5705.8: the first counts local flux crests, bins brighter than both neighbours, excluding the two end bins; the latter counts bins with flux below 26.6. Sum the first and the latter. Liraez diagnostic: 7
